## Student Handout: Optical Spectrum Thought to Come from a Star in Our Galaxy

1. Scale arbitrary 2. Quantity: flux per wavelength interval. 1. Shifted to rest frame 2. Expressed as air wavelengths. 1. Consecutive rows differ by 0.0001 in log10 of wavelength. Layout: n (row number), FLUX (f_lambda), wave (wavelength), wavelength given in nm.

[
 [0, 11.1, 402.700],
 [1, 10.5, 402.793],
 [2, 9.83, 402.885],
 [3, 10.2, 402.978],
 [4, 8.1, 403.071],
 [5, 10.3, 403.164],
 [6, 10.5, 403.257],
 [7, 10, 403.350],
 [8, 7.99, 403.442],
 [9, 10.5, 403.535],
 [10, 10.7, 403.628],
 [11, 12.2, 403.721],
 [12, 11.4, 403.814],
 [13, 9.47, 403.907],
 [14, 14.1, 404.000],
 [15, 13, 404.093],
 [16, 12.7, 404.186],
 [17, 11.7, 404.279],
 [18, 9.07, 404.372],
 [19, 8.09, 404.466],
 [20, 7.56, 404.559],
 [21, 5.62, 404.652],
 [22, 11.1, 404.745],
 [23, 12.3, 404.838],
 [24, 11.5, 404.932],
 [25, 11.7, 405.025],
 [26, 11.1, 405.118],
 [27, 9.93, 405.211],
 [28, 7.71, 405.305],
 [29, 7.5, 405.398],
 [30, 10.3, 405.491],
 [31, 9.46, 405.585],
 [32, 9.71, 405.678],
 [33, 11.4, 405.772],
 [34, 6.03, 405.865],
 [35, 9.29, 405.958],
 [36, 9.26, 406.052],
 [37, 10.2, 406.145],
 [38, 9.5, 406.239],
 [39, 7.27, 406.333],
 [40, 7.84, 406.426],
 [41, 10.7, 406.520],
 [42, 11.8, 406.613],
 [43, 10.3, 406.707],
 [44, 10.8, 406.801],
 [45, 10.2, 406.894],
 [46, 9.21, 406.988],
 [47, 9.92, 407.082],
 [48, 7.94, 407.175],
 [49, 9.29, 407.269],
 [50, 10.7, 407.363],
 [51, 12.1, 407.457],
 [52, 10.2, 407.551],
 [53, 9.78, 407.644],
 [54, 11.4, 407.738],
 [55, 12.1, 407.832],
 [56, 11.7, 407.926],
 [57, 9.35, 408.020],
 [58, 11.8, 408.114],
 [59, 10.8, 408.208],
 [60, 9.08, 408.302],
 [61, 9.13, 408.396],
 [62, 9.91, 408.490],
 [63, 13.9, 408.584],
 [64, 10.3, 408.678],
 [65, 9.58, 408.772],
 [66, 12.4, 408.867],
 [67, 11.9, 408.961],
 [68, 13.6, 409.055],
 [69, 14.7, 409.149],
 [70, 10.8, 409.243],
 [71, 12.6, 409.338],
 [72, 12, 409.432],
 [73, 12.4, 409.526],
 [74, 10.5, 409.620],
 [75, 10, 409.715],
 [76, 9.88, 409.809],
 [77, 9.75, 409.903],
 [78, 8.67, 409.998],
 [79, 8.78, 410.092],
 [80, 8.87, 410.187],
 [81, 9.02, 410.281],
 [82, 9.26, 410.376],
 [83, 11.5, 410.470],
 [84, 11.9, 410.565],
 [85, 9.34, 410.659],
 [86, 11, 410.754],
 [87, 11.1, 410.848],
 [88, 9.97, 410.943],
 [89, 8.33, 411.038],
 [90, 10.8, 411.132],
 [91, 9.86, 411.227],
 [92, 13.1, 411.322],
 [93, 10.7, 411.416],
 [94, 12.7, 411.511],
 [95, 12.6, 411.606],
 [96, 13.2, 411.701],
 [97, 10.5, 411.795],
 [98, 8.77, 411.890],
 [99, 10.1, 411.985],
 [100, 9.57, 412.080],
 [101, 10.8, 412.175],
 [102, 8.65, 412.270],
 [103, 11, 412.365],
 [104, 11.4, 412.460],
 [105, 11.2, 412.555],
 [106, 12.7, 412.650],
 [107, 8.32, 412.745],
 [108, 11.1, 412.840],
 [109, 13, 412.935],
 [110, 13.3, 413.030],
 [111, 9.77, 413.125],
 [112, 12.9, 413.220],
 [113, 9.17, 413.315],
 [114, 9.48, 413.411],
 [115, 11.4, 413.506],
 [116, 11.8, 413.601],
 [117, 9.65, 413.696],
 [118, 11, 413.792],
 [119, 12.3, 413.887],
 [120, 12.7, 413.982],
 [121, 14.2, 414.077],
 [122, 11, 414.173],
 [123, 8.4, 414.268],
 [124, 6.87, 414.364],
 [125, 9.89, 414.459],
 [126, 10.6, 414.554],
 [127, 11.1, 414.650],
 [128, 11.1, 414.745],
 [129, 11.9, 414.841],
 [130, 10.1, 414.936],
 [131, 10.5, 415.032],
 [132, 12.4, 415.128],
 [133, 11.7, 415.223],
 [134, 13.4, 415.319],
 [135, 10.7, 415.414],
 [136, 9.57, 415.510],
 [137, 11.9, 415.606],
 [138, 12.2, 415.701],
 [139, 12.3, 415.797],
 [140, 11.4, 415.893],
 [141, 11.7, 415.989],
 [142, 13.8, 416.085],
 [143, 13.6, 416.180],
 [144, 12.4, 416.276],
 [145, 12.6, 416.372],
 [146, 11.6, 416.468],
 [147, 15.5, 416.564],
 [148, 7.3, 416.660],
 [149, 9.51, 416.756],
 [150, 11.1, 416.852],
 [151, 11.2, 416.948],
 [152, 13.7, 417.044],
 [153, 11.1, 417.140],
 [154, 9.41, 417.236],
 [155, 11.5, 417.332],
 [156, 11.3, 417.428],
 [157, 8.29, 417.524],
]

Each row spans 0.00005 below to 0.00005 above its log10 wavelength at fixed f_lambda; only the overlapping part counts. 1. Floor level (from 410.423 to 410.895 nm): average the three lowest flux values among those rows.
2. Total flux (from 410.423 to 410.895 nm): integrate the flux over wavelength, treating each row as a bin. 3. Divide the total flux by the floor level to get 0.49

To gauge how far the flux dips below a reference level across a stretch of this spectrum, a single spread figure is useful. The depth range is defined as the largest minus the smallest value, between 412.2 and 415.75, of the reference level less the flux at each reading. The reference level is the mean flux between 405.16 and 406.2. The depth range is 7.3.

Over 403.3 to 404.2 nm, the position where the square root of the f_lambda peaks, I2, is 404.000 nm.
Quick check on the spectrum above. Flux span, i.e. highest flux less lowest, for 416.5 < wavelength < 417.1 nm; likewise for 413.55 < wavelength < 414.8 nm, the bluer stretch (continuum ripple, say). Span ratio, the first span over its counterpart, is 1.1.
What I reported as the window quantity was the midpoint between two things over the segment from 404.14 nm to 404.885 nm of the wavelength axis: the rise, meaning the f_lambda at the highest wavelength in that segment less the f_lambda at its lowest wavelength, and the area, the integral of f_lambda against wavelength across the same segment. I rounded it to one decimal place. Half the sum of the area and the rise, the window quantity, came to 3.4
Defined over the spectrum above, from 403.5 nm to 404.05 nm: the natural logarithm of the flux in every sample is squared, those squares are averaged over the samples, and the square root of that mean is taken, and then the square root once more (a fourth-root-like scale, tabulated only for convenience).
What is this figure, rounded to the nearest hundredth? 1.56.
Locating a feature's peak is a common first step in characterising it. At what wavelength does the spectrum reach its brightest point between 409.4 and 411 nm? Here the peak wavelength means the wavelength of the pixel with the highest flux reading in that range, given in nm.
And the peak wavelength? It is 409.526 nm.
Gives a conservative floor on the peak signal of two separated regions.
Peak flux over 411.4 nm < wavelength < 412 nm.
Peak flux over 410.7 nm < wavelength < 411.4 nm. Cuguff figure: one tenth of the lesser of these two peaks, 1.31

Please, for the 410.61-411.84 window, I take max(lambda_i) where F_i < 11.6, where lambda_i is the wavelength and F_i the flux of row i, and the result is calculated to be 411.795 nm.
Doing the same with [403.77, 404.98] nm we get 404.932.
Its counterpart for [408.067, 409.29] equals 409.243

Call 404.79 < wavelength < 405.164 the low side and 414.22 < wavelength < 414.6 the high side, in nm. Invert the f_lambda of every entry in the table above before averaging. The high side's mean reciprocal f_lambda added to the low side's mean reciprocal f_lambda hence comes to 0.201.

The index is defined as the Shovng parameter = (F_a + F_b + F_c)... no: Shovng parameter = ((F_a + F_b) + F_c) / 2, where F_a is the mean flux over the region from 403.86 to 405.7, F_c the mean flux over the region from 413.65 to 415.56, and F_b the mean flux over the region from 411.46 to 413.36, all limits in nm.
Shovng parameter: 16.1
